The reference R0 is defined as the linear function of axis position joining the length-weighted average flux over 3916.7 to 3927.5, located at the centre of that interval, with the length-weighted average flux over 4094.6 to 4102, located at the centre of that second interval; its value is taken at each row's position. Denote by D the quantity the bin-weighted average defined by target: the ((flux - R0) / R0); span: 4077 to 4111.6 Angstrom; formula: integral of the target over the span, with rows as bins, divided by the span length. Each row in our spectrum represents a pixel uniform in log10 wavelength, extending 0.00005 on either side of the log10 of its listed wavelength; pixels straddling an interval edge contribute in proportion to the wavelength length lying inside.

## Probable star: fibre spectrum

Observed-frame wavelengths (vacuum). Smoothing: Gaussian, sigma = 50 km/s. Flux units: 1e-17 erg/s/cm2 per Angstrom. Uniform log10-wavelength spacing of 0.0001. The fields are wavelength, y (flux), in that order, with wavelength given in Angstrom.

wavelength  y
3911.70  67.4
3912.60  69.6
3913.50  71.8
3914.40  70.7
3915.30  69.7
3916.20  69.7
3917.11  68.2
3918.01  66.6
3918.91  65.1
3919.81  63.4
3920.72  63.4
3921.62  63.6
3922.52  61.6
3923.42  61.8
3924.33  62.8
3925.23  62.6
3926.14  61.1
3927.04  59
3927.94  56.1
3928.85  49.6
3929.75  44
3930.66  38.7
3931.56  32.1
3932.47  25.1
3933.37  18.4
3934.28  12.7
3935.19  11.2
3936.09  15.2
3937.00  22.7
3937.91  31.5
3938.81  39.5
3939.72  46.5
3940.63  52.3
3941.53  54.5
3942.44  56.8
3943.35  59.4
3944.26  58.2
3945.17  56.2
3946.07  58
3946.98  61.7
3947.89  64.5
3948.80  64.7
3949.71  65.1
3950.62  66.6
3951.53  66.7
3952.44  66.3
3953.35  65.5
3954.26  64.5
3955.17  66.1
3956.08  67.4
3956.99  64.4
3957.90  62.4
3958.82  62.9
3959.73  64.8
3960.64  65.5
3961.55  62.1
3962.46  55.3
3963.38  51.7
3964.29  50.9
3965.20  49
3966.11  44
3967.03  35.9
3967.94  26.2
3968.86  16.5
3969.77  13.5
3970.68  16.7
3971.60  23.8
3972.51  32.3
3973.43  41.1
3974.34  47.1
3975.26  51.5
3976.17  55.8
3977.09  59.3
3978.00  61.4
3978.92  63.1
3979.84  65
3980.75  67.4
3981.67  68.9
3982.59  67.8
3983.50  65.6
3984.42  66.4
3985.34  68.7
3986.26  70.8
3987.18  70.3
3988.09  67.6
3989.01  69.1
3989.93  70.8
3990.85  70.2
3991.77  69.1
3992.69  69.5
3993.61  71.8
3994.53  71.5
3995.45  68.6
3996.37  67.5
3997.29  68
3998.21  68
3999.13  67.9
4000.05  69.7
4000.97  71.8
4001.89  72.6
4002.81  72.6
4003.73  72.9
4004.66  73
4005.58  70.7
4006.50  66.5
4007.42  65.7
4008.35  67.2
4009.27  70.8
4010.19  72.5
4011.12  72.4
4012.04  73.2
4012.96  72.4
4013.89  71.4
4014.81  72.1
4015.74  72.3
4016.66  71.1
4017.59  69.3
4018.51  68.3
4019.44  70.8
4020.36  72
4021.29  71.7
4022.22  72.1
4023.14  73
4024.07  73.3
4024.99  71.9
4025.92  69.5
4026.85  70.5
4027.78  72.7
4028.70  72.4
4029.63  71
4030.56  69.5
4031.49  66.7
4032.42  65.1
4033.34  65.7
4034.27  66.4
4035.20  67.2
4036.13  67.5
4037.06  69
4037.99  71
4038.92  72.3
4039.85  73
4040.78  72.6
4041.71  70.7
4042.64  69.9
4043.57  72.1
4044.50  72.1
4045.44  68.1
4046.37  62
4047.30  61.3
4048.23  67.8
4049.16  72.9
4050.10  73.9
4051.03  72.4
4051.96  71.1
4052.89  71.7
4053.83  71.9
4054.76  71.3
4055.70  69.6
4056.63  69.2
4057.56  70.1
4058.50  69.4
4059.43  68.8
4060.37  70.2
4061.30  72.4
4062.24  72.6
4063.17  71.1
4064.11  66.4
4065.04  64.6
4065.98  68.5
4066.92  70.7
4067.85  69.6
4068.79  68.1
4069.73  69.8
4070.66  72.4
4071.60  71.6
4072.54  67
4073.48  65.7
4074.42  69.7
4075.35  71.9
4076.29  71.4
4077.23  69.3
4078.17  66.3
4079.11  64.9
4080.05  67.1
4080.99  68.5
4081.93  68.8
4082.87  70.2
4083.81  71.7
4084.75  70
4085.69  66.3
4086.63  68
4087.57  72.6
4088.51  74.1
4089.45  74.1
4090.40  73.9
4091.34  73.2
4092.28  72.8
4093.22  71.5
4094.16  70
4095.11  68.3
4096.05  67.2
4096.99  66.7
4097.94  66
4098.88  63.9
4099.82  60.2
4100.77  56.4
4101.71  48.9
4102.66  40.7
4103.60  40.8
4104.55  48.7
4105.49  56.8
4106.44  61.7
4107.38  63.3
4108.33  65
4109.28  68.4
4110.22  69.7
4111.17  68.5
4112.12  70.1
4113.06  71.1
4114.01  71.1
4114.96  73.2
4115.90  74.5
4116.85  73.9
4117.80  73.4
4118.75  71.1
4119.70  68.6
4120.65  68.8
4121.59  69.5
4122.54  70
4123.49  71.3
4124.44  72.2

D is 0.04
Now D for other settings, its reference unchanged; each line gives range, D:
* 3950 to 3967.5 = -0.06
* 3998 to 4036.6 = 0.12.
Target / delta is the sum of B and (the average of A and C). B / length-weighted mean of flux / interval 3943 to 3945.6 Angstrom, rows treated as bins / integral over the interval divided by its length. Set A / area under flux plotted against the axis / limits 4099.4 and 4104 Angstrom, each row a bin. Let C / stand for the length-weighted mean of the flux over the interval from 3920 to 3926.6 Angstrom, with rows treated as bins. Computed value 203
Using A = 227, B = 58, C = 62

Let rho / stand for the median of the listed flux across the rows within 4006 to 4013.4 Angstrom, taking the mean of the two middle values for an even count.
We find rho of 72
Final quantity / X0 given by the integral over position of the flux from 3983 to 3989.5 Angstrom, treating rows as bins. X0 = 445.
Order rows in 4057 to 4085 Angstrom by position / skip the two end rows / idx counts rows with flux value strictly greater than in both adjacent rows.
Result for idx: 5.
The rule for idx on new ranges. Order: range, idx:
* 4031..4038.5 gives 0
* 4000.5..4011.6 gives 2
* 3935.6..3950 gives 1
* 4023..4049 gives 3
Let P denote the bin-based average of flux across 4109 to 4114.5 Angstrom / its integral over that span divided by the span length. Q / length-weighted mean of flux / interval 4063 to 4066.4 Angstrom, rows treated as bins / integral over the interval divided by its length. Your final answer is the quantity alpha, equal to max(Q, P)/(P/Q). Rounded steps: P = 69.9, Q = 67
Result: 67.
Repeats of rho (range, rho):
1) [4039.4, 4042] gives 73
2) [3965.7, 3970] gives 26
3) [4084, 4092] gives 73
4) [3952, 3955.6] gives 66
